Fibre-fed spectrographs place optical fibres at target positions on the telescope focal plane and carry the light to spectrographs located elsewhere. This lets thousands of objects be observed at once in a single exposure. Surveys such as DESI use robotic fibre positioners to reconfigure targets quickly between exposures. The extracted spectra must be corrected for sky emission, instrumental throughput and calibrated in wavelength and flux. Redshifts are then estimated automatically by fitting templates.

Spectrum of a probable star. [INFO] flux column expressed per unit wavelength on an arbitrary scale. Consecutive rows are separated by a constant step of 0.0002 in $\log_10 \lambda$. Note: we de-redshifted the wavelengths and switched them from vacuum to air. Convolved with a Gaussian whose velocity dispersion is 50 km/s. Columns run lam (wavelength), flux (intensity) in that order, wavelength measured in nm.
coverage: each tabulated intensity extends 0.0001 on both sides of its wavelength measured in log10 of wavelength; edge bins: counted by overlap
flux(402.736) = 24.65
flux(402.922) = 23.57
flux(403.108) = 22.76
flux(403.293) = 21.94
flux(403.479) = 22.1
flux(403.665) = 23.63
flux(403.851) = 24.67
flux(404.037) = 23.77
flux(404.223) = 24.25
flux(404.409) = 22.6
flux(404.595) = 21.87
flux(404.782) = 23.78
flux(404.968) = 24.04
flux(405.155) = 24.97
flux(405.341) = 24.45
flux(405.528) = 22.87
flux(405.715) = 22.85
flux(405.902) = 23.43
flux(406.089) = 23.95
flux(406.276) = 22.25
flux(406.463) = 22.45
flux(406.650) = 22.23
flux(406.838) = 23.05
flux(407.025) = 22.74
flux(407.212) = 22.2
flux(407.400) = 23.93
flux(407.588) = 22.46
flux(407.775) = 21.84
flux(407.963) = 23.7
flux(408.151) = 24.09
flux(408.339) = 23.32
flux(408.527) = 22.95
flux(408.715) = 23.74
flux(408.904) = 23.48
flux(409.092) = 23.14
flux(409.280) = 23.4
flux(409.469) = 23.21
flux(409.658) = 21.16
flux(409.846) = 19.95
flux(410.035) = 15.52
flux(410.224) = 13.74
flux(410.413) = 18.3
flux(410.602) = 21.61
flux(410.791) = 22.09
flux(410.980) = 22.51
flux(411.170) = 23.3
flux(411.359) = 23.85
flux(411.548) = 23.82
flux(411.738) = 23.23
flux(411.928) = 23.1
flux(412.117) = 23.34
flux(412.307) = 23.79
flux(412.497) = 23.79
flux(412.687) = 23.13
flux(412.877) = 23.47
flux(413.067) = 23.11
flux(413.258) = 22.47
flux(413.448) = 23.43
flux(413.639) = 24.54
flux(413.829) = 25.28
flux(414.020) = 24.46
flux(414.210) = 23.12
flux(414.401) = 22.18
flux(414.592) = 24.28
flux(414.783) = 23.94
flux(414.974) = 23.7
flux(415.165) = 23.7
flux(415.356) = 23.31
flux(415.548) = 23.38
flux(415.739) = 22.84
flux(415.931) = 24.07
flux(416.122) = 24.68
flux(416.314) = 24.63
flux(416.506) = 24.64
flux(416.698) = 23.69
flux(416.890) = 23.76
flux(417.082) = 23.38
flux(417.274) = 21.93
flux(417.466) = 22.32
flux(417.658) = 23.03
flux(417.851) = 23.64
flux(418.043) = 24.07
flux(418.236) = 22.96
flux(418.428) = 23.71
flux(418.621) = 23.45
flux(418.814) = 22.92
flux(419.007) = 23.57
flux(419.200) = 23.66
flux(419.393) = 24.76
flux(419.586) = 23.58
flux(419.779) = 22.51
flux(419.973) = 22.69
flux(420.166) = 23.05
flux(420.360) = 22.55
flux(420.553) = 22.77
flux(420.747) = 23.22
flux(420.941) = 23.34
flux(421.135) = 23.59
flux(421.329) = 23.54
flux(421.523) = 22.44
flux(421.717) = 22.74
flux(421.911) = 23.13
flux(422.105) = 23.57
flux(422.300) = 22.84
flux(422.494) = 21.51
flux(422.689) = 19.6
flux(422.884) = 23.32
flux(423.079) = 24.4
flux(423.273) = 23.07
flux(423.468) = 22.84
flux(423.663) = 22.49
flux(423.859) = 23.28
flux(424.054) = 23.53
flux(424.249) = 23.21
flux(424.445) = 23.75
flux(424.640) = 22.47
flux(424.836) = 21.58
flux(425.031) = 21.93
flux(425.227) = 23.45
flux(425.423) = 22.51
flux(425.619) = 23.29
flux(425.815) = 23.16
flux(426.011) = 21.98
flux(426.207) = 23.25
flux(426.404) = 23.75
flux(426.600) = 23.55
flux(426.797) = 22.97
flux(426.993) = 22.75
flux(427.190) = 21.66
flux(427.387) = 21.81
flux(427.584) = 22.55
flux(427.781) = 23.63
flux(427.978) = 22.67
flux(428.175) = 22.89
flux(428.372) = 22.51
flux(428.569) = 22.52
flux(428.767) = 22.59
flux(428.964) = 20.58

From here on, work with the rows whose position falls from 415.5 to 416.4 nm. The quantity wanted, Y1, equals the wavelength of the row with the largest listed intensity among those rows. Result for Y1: 416.122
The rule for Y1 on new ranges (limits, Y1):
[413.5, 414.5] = 413.829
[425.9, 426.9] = 426.404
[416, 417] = 416.122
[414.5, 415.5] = 414.592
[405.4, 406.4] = 406.089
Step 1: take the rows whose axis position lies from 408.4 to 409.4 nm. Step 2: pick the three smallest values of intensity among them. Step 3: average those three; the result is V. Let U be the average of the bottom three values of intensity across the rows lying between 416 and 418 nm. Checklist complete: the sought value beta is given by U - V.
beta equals -0.7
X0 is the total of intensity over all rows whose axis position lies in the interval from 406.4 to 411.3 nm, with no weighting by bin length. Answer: 570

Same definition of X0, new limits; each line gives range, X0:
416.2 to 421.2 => 607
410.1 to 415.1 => 594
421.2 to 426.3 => 593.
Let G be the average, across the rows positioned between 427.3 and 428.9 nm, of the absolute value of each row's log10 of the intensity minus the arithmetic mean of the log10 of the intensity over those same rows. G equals 0.0060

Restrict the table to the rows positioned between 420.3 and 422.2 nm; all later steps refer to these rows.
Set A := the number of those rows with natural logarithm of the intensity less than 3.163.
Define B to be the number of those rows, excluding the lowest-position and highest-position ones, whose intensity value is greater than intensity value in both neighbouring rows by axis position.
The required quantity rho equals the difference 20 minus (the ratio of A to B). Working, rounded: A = 10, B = 1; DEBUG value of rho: 10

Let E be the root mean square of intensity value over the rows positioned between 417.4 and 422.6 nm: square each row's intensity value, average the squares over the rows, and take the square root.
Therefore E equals 23.2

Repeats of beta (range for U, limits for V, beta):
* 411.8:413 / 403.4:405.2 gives 1.0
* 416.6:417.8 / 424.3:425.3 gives 0.4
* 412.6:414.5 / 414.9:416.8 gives -0.6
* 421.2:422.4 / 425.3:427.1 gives 0.3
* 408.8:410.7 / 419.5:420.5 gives -6.7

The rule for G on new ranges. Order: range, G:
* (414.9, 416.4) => 0.0091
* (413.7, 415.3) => 0.0120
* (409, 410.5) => 0.0693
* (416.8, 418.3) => 0.0109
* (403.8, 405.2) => 0.0141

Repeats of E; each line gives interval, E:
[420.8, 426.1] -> 22.9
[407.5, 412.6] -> 22.3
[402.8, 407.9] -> 23.2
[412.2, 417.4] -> 23.7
